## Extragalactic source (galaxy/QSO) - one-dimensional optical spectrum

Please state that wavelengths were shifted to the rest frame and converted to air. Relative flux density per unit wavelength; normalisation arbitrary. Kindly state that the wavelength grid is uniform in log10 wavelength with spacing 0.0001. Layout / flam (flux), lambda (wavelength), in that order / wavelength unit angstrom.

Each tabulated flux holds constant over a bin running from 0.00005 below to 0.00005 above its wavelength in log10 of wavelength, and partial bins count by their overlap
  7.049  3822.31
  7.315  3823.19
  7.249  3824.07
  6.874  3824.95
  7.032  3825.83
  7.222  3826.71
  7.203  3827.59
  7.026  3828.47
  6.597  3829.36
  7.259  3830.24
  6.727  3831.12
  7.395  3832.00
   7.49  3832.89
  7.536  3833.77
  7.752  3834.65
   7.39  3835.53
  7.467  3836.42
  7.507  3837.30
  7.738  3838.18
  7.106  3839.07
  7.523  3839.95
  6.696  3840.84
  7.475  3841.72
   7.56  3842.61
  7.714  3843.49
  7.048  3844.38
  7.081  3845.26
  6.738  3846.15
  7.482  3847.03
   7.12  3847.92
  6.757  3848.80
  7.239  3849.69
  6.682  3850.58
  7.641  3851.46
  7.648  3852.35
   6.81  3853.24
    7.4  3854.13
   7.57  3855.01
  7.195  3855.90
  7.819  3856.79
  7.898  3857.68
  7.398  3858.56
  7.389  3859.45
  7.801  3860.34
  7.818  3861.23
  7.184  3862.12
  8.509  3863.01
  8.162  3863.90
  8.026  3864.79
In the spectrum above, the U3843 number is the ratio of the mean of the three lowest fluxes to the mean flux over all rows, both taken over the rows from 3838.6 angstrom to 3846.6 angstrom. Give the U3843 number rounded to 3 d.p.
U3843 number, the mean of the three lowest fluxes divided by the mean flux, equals 0.946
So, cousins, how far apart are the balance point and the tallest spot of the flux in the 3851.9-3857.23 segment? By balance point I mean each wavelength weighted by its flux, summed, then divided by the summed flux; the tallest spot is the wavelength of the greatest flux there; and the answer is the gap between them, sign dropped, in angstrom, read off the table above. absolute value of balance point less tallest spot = 2.2 angstrom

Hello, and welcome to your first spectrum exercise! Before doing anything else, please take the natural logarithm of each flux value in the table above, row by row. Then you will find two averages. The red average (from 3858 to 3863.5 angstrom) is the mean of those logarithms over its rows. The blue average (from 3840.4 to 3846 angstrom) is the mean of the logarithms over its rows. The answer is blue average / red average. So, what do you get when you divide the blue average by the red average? 0.97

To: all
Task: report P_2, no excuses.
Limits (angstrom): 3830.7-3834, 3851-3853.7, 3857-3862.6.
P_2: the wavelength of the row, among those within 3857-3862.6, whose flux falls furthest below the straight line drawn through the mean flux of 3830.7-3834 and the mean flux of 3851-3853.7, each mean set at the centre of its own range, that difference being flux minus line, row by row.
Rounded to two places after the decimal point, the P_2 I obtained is 3862.12 angstrom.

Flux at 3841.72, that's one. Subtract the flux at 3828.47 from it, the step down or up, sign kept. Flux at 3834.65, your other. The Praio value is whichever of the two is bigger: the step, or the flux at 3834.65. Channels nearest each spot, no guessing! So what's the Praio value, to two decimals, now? 7.75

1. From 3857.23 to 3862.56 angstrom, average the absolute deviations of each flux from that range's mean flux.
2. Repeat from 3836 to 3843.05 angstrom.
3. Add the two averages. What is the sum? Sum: 0.50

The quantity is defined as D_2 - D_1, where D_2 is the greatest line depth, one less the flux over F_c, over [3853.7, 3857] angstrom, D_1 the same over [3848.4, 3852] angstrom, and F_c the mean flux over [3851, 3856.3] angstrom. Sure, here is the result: -0.07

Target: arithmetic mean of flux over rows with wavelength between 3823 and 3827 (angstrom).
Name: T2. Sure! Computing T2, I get 7.1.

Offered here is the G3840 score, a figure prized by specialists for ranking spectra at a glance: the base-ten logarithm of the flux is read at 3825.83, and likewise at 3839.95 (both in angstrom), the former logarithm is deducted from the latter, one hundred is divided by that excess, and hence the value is 3412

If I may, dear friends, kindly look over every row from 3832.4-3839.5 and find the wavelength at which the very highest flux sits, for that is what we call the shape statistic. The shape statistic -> 3834.65 angstrom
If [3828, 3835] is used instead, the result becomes 3834.65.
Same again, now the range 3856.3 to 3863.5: 3863.01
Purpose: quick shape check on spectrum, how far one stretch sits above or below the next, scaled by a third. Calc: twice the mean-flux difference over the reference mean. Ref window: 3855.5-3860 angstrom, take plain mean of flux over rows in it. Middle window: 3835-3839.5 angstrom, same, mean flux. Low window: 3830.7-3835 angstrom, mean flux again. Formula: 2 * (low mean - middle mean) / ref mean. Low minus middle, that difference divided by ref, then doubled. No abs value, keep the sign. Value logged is -0.02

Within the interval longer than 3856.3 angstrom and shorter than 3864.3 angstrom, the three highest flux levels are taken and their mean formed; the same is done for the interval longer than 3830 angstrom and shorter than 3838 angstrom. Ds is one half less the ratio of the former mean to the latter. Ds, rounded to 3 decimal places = -0.578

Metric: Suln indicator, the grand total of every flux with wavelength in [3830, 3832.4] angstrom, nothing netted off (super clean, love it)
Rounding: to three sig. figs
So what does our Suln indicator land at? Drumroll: 21.4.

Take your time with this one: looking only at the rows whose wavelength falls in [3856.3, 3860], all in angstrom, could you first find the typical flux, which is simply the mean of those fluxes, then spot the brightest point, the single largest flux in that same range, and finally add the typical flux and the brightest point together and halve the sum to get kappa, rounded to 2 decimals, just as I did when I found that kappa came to 7.76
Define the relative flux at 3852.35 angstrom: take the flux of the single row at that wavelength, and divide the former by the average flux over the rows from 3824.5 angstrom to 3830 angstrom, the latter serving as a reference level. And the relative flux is 1.09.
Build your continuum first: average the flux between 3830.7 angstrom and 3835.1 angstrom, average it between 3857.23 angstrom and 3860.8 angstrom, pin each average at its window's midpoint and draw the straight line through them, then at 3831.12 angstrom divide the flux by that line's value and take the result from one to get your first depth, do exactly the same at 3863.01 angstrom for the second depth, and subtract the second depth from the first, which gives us 0.20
